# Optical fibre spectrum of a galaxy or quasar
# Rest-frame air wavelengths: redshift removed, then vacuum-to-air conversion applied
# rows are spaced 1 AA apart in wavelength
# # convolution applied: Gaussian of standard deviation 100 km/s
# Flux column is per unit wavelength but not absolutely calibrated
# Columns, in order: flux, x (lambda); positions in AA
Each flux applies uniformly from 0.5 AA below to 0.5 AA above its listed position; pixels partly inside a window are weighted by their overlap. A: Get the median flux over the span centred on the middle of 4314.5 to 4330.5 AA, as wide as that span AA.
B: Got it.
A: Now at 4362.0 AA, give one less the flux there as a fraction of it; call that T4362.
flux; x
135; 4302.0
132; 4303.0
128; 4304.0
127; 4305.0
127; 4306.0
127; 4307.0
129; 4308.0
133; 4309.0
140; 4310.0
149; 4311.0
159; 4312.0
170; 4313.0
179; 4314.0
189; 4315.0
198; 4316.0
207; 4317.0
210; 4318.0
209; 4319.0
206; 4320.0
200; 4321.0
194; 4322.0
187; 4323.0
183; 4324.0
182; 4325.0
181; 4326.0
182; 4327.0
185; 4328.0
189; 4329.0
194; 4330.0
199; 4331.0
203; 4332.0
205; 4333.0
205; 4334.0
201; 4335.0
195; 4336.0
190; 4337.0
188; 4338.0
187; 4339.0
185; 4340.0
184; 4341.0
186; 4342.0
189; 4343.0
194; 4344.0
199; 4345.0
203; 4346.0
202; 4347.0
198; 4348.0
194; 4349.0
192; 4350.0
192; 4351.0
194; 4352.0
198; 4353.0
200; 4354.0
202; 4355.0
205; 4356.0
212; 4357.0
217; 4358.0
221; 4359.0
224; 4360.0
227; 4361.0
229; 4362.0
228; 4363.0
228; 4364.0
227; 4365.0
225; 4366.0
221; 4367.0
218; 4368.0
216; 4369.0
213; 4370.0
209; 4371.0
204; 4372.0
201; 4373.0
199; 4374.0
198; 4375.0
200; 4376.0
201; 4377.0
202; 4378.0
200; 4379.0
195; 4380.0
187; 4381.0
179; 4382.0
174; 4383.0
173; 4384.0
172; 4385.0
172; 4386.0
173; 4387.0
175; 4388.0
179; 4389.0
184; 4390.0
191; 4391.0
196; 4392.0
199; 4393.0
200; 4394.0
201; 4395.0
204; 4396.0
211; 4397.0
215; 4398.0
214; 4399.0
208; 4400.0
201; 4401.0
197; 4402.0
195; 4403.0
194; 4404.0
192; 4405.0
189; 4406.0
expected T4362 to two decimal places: -0.20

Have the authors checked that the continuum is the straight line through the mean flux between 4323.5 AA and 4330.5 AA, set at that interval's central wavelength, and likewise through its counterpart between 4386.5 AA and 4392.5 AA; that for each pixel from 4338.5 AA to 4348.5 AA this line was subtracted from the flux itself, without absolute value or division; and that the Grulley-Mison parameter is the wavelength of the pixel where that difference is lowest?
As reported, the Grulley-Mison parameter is 4341.0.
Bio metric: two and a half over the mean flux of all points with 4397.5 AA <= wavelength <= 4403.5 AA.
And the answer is 0.0122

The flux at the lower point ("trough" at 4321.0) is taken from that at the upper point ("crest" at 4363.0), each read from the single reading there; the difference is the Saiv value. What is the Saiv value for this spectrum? 28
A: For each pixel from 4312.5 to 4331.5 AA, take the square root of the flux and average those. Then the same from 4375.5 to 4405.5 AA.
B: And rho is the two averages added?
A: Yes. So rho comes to 27.7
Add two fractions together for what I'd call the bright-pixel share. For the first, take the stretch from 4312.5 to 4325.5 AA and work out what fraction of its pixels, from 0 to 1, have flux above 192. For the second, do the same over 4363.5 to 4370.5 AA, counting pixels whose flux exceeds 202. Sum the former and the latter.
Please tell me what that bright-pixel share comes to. 1.54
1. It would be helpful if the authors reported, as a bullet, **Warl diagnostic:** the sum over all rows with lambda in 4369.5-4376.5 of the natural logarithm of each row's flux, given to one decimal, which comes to 37.2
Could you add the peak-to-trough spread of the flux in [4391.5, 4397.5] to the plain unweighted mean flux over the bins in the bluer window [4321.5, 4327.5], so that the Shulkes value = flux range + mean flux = 200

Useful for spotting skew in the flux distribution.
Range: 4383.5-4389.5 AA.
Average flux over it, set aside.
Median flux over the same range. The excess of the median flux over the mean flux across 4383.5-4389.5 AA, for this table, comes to -1.0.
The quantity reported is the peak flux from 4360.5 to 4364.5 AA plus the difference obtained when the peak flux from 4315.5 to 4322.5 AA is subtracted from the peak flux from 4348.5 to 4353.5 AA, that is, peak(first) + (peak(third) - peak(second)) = 217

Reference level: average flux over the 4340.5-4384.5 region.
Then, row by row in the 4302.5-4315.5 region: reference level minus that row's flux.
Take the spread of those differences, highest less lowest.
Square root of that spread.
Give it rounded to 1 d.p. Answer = 7.9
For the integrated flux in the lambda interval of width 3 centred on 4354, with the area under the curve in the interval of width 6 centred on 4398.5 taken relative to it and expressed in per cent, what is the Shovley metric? 209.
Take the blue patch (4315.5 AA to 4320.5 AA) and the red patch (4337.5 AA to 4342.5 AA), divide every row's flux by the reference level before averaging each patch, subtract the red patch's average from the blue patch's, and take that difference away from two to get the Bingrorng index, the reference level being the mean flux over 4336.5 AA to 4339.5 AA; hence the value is 1.89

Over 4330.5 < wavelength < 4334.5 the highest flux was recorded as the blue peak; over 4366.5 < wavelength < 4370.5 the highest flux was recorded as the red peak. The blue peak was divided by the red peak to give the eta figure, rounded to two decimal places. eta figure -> 0.93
